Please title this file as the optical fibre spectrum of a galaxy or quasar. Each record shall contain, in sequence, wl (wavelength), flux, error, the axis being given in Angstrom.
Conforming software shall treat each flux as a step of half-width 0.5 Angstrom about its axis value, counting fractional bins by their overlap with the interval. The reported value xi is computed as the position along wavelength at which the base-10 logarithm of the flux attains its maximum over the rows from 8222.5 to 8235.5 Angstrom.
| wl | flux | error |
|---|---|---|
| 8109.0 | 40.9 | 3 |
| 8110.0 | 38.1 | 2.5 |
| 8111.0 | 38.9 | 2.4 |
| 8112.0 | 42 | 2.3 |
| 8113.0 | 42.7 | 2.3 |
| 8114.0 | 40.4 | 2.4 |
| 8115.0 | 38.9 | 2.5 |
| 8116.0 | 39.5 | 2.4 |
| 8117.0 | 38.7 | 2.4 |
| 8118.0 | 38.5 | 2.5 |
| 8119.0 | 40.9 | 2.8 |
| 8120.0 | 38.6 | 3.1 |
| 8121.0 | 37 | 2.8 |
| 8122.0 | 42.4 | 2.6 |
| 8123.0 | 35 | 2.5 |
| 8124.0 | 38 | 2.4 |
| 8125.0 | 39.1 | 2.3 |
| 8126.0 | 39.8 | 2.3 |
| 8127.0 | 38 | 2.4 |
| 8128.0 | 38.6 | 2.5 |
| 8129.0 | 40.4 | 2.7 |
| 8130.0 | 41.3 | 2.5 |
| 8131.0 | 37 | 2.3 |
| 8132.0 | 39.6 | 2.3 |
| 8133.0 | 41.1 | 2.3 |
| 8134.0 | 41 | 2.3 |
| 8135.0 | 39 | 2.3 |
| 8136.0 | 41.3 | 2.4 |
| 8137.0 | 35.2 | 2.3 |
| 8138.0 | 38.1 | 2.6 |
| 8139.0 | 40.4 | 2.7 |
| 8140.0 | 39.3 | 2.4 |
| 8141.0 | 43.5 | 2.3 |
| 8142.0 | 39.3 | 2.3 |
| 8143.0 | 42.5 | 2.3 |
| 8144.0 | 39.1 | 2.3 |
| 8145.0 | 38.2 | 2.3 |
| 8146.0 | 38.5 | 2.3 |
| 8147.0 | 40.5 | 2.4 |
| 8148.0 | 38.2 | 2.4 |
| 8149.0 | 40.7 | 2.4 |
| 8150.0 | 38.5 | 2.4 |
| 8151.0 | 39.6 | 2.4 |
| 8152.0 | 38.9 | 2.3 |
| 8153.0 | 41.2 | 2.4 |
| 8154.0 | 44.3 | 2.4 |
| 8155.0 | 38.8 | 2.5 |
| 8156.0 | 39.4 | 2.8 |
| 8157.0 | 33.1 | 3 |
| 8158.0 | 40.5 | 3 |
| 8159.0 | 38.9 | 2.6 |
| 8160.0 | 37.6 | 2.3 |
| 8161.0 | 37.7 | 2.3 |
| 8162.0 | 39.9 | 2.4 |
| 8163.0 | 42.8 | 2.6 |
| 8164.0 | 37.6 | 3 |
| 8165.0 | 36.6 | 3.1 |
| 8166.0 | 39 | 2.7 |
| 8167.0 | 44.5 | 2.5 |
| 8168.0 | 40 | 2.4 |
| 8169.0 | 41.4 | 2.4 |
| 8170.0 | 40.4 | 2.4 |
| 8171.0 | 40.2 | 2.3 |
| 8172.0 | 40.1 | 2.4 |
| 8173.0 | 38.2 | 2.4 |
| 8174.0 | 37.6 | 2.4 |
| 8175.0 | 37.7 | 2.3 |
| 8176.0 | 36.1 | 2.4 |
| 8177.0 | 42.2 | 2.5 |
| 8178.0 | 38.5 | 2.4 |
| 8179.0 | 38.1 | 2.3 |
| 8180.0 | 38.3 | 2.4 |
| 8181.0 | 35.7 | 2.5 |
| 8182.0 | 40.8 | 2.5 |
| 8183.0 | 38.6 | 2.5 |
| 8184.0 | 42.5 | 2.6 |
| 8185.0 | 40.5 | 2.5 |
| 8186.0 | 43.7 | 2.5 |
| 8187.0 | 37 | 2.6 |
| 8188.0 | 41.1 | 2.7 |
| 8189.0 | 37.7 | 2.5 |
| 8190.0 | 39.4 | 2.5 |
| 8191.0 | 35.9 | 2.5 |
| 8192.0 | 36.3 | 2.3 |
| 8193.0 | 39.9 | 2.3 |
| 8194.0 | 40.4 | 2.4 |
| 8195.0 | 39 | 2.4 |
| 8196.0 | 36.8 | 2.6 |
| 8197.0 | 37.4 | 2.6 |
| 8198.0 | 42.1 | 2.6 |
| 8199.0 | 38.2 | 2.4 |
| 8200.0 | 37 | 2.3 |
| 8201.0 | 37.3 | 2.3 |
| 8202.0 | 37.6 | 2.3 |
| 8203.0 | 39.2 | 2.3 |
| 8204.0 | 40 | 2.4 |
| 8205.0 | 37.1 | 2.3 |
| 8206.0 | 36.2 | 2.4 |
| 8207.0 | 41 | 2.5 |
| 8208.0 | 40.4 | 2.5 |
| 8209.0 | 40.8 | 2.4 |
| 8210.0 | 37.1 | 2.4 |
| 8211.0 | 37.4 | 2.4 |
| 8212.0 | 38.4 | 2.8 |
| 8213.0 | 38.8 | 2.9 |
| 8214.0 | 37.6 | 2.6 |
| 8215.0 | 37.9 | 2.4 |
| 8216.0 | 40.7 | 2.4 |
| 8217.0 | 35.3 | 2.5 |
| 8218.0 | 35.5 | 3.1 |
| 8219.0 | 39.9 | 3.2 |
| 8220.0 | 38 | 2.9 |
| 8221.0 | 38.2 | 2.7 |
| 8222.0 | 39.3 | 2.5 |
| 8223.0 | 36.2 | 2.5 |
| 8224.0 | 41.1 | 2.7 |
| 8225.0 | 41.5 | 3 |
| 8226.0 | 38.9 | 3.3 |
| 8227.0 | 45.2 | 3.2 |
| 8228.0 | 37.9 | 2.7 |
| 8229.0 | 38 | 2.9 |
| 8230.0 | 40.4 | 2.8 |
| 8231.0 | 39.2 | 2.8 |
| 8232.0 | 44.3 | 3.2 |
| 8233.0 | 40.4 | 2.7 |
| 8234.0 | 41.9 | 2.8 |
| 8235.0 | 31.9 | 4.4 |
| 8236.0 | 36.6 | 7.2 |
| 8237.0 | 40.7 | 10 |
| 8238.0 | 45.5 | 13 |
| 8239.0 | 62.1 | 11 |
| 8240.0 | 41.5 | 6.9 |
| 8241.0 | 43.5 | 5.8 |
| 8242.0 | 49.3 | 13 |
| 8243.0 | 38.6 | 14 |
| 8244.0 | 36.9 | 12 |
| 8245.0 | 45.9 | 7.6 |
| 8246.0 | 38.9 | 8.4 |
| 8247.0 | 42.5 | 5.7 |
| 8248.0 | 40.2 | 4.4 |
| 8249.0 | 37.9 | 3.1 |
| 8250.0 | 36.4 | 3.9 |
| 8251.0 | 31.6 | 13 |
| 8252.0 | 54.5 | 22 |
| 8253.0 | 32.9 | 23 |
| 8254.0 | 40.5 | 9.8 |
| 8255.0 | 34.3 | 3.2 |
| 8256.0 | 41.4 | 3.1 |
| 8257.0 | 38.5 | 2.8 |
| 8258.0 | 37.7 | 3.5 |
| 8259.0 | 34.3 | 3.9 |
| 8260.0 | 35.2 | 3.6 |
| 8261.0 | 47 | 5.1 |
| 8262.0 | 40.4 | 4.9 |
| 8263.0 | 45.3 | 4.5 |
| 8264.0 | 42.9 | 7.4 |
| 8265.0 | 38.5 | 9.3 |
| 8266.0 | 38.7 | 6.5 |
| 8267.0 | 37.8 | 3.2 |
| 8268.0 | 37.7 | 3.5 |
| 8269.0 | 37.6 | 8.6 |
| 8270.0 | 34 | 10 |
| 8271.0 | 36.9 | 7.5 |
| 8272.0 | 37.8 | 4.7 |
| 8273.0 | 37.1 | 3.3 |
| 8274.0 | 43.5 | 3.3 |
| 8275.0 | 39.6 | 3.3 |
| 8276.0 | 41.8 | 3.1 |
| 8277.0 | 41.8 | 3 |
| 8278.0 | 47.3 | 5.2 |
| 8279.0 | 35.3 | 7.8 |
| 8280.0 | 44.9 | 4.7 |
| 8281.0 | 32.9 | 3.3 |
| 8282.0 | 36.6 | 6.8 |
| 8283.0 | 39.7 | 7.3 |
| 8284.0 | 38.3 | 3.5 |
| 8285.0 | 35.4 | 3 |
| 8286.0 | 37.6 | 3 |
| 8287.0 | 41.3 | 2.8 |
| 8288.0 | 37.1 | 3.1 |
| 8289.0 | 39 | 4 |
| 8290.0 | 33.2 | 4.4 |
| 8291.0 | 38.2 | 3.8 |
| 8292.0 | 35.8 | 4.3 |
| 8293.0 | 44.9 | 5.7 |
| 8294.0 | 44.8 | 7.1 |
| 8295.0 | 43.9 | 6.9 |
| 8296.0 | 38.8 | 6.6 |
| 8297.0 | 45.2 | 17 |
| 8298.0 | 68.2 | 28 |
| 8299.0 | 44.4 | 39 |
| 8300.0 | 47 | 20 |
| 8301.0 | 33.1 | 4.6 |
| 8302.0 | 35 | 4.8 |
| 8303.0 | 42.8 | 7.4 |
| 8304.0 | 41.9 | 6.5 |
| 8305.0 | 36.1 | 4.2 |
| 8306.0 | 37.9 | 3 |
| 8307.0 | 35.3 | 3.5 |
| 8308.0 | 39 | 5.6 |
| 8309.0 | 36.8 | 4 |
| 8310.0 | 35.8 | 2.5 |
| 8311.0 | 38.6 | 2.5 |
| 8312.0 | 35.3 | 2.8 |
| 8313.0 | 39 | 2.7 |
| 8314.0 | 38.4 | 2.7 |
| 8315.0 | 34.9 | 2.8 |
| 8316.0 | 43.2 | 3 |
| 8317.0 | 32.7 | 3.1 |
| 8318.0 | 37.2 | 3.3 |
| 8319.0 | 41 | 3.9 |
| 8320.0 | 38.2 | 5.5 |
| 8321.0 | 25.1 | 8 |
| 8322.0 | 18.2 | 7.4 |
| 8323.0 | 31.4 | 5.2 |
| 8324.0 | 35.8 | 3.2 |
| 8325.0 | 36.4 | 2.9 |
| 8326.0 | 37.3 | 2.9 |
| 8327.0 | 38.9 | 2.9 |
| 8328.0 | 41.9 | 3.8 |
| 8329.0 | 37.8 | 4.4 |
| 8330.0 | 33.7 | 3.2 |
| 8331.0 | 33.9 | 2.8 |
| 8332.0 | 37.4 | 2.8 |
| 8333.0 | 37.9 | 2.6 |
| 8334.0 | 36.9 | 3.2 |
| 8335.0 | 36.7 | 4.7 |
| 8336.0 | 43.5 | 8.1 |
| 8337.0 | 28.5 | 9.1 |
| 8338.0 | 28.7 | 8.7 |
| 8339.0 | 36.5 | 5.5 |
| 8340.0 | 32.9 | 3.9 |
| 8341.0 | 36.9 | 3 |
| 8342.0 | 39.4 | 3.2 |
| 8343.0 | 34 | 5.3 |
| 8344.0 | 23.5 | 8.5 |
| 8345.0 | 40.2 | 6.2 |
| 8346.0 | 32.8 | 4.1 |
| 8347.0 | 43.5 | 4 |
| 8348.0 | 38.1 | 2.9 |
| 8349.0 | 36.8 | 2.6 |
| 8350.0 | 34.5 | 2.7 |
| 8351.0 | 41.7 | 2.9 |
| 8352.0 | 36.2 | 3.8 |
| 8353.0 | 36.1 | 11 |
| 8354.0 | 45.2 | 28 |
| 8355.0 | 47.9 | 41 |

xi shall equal 8227.0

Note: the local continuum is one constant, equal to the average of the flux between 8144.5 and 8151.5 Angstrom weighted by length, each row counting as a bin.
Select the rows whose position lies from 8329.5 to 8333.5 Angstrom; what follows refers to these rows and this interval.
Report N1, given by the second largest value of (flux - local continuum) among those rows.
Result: -2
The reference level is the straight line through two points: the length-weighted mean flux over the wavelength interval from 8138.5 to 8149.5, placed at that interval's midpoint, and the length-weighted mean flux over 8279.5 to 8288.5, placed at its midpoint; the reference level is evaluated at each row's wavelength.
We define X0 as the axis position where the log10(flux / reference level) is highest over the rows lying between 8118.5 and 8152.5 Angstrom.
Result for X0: 8141.0 Angstrom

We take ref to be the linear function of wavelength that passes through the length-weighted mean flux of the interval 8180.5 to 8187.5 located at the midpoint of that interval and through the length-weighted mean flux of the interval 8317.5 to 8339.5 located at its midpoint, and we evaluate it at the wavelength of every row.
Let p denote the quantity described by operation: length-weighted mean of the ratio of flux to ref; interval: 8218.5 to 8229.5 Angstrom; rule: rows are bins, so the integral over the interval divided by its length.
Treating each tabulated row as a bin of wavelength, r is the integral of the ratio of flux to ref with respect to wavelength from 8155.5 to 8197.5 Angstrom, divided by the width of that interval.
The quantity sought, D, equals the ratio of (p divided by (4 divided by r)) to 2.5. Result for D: 0.100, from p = 1.025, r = 0.974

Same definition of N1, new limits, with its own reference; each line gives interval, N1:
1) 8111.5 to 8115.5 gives 3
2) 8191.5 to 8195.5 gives 1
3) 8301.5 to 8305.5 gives 3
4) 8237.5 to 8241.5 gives 6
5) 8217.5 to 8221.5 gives -1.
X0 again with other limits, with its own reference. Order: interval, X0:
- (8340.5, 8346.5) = 8345.0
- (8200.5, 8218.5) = 8207.0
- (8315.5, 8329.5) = 8316.0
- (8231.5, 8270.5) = 8239.0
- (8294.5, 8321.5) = 8298.0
